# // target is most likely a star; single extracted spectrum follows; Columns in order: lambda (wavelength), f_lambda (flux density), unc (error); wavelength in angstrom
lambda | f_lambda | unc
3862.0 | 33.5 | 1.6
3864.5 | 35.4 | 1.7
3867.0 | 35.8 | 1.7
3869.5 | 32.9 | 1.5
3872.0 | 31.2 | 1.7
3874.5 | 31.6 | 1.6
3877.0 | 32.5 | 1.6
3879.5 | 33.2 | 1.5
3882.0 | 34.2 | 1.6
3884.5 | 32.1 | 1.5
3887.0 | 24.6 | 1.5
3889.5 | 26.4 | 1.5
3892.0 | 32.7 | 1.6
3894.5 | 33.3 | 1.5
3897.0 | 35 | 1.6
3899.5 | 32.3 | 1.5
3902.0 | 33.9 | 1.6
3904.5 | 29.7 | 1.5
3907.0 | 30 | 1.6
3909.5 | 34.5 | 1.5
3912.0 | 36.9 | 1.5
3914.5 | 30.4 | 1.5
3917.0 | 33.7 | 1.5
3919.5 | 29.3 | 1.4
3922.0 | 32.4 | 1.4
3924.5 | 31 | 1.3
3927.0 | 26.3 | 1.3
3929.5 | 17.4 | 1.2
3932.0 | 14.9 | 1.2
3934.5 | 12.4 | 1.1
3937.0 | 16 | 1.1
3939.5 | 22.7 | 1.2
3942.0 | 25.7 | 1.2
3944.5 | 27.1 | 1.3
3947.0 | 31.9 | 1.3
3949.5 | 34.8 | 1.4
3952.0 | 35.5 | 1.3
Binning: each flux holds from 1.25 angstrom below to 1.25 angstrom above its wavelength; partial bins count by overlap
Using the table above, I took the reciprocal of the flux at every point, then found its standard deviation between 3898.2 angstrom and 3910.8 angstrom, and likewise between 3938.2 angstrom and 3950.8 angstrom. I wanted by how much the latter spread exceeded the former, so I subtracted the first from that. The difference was 0.004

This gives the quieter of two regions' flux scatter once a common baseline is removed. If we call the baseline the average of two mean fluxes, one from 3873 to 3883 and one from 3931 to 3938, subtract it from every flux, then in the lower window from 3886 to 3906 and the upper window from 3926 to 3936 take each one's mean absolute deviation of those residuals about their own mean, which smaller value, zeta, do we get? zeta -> 3.1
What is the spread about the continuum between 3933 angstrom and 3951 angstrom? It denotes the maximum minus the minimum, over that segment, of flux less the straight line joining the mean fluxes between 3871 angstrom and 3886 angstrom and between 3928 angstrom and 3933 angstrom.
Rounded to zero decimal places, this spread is 27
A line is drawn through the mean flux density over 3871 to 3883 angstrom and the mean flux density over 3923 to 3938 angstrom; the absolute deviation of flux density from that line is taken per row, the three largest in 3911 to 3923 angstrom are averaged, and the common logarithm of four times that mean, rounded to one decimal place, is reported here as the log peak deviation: 1.7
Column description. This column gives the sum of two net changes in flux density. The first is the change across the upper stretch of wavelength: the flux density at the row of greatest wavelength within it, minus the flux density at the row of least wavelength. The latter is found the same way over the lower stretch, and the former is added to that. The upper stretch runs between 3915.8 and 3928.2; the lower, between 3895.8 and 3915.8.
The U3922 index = -12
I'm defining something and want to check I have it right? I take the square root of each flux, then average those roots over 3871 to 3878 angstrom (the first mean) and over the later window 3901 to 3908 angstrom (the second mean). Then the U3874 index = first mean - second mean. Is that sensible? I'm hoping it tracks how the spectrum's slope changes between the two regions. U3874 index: 0.1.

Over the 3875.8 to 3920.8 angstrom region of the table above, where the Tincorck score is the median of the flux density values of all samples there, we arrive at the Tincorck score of 32.6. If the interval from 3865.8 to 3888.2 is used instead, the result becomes 32.5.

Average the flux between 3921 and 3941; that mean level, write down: 21.6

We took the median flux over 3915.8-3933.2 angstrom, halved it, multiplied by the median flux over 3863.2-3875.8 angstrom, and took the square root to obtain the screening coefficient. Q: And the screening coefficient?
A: 22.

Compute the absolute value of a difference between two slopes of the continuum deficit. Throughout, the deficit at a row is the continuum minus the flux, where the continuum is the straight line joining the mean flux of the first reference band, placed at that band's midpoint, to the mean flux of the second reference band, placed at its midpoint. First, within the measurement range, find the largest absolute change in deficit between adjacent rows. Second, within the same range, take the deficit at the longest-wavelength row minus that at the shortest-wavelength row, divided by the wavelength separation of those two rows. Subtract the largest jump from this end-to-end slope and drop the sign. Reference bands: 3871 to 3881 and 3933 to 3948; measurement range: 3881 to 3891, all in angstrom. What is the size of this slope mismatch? 6.2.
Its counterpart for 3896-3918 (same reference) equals 6.2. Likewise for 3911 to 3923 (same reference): 5.8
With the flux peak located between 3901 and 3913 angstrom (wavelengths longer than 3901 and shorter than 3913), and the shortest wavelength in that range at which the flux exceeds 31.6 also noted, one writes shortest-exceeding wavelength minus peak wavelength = -10.0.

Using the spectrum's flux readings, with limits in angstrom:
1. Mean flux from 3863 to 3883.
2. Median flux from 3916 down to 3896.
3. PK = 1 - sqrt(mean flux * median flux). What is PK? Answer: -32.2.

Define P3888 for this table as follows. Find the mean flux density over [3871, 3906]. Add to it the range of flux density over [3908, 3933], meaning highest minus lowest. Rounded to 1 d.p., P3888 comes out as 53.6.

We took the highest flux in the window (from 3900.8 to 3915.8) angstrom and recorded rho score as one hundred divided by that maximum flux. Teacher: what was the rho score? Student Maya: 2.71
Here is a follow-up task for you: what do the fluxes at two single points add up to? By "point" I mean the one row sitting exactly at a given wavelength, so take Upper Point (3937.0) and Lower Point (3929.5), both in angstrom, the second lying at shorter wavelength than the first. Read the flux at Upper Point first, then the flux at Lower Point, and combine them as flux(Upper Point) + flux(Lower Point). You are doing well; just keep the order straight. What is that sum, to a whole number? 33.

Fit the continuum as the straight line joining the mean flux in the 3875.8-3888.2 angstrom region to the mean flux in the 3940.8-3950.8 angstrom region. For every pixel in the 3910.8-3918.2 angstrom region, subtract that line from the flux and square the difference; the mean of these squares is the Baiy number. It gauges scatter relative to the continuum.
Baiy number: 16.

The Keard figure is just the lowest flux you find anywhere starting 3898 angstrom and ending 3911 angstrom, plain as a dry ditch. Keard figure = 29.7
